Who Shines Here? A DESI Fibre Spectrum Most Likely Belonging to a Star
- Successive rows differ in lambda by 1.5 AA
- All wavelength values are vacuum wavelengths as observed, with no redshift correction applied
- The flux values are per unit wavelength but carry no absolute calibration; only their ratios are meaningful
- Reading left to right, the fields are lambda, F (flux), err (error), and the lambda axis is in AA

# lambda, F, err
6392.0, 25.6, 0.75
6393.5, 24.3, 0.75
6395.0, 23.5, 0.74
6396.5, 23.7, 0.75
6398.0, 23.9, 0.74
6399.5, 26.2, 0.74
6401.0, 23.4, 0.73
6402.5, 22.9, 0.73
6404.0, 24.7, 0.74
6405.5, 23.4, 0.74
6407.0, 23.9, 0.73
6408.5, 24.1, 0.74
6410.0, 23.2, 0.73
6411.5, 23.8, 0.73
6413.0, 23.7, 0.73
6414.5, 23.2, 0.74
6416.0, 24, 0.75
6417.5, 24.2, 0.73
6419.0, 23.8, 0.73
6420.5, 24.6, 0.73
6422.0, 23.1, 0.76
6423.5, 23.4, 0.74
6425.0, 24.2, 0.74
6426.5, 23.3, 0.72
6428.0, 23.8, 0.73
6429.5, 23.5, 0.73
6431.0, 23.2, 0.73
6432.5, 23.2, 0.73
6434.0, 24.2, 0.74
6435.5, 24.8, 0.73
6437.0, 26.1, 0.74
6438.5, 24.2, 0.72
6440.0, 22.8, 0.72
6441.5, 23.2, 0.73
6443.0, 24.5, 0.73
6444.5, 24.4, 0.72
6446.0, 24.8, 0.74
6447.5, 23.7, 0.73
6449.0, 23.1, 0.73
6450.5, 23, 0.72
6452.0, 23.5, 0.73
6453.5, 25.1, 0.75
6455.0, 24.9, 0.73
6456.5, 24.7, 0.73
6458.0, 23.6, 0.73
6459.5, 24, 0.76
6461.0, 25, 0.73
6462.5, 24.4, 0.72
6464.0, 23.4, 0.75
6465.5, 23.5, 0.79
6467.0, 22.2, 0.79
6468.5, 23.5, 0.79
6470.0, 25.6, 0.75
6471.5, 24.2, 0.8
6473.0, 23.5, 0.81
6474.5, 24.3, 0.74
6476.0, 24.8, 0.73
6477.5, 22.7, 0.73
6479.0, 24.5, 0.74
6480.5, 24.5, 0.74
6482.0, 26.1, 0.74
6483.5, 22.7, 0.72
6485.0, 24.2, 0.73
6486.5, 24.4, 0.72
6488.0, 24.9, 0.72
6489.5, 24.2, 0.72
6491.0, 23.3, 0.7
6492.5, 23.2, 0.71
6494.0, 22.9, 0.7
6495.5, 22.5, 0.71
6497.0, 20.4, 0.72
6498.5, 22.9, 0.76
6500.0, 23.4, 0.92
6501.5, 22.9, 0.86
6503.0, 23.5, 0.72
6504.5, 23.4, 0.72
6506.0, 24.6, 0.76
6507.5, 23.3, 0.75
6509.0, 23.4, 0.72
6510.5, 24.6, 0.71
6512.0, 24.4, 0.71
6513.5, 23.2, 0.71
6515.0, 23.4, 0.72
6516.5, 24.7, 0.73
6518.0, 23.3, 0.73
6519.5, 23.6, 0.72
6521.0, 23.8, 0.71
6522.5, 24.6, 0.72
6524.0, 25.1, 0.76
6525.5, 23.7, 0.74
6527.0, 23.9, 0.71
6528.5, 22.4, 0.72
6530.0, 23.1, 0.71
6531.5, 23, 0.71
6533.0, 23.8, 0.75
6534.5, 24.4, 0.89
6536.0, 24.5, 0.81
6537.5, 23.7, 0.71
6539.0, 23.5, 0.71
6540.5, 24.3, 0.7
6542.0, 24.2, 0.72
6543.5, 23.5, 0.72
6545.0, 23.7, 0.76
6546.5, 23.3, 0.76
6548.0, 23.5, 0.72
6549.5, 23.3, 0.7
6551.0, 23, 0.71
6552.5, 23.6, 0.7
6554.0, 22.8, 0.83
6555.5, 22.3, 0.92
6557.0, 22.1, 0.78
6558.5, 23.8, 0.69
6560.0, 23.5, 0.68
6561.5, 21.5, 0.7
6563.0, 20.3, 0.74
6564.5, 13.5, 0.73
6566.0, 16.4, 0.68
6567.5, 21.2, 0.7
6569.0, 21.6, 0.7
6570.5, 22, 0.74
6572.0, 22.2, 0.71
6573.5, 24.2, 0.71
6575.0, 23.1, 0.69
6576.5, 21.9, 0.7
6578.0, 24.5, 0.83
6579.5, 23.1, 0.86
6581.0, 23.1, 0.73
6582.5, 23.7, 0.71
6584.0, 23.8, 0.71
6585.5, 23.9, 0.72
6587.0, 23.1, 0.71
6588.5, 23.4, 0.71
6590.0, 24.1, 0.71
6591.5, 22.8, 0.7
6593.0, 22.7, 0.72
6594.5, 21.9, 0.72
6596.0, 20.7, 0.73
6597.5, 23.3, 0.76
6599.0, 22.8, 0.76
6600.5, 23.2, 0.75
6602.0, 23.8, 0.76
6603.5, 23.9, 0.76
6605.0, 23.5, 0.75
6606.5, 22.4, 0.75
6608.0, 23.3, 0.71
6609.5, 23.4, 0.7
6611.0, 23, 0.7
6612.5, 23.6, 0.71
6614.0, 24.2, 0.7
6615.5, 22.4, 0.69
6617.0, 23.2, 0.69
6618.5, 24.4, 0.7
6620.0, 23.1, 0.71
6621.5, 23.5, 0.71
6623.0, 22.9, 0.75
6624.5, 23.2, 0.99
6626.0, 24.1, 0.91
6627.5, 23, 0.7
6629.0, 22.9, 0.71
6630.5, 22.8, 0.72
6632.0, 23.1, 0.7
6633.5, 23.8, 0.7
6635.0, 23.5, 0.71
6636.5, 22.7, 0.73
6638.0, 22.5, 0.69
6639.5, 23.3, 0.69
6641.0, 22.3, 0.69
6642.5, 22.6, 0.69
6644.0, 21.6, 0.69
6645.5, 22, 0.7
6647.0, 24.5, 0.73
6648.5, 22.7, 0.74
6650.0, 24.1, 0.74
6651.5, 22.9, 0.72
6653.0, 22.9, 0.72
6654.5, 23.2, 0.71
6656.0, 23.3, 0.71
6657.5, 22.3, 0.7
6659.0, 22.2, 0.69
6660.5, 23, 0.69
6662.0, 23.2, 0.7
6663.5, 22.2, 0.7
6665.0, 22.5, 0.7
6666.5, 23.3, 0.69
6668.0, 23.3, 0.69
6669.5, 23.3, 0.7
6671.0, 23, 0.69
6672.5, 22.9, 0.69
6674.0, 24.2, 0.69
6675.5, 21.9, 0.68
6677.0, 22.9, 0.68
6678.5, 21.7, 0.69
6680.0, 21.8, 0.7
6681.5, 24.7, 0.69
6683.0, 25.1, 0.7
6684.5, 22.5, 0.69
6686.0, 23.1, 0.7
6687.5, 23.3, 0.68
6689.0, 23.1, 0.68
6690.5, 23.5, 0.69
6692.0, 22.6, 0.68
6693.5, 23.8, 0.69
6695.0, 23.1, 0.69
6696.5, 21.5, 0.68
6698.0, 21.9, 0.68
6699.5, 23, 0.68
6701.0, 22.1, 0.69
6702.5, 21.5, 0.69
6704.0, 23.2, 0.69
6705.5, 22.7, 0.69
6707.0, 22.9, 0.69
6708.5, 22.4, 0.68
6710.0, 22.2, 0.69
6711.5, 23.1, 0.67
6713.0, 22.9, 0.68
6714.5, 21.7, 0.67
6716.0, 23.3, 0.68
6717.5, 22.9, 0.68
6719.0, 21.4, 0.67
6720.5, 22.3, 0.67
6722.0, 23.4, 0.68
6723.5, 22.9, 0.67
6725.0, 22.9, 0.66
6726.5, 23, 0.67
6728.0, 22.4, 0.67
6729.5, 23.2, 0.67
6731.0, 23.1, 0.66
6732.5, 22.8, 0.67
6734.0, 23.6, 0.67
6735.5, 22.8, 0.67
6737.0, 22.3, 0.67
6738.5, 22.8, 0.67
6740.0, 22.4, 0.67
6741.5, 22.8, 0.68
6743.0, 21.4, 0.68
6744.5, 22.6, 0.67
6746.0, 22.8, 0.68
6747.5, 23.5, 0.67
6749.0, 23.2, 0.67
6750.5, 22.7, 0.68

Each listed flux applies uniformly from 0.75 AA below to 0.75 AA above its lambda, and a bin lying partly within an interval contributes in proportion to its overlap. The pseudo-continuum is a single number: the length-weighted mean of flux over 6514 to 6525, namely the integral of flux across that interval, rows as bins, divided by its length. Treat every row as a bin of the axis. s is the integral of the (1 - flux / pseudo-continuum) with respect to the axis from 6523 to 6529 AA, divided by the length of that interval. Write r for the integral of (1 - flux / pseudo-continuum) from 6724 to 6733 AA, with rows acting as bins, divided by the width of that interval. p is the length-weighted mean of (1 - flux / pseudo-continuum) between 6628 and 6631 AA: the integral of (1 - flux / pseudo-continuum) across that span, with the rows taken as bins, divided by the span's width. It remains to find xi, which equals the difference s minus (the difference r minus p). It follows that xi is 0.01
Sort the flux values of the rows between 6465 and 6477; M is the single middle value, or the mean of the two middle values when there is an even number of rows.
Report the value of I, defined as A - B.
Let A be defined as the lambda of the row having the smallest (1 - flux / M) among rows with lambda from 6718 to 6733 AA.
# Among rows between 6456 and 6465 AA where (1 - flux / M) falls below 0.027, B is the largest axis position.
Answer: 258.0 AA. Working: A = 6722.0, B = 6464.0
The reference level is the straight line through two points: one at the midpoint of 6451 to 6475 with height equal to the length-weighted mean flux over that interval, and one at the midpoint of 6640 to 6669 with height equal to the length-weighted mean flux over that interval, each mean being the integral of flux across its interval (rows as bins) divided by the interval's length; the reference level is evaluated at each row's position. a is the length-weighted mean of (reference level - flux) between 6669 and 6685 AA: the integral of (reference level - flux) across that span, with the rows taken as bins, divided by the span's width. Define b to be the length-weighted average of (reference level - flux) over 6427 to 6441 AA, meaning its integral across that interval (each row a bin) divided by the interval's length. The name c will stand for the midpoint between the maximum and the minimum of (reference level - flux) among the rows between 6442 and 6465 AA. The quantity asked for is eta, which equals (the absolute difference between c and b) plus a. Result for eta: -0.2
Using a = -0.4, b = 0.3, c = 0.1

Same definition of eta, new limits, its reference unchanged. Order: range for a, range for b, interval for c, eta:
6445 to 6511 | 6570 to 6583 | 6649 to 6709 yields 1.1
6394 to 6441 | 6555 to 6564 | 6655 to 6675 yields 2.4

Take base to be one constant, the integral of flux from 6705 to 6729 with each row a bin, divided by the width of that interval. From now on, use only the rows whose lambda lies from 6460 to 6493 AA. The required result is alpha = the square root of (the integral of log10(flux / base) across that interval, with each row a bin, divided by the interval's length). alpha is 0.16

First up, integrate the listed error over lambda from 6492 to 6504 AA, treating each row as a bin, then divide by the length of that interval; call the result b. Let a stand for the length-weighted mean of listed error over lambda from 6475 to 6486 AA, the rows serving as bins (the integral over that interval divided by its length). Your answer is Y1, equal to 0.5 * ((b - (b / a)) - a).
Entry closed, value -0.505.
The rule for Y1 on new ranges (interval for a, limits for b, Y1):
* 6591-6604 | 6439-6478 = -0.501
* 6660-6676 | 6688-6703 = -0.498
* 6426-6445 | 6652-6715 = -0.493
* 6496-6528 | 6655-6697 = -0.491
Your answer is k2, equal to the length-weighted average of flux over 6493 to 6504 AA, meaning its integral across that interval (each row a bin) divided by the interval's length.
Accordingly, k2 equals 22.7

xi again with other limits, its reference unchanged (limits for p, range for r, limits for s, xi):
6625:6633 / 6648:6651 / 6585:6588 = 0.03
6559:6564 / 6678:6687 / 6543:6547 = 0.09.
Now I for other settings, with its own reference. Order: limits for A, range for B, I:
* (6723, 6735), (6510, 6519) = 216.0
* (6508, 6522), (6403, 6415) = 103.5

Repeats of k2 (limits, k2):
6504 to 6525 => 24.0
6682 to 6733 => 22.8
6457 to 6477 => 24.0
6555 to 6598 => 22.2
